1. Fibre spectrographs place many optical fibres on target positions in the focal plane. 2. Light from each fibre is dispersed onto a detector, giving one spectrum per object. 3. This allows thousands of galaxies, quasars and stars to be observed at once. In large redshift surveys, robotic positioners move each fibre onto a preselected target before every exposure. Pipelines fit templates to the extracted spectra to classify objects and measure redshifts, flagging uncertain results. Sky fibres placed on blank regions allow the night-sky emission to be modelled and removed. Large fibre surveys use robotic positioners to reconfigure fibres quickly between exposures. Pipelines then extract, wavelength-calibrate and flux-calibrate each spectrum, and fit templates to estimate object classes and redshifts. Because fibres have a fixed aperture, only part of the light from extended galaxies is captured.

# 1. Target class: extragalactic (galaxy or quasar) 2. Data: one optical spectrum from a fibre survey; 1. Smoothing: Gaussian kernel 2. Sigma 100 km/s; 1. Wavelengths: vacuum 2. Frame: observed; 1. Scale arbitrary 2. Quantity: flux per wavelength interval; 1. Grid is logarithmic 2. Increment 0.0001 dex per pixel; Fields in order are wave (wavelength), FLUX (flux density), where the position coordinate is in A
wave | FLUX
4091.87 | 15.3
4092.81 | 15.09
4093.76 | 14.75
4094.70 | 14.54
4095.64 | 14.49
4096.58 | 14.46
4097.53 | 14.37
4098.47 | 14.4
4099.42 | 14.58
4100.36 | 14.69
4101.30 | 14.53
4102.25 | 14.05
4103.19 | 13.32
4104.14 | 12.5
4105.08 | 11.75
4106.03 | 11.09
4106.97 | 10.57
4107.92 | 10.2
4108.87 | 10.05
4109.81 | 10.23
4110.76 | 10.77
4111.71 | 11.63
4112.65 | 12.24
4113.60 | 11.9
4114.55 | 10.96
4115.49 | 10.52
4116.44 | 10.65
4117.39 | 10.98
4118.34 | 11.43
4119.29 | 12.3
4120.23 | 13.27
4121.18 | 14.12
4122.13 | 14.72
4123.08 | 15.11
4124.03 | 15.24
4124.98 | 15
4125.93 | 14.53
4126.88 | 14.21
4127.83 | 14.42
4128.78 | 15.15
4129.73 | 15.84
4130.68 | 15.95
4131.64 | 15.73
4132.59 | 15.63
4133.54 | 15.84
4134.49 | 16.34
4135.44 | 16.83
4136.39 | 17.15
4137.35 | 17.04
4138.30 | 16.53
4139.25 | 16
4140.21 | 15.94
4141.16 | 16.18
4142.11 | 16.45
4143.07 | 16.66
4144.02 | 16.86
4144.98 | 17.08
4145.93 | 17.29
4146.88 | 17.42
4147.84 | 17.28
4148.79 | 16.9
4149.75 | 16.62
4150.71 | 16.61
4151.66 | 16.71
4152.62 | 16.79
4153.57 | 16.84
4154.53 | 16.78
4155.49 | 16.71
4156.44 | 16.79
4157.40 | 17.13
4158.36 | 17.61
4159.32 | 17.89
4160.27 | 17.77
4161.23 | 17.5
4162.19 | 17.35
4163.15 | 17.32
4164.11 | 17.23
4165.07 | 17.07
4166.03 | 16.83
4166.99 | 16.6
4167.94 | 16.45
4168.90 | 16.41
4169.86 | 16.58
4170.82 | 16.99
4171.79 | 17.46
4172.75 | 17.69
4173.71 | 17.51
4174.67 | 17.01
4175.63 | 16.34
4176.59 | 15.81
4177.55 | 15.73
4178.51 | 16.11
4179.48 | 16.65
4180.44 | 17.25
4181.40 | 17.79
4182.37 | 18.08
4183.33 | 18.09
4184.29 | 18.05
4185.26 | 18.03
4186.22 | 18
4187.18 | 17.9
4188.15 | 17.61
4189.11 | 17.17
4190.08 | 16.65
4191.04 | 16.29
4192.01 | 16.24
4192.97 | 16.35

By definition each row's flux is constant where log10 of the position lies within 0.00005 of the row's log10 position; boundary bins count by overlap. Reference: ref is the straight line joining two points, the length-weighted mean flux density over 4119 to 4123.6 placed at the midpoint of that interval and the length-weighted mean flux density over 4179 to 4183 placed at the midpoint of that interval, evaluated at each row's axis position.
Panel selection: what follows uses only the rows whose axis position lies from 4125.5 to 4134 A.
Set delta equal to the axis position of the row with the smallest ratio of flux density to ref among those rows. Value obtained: 4126.88 A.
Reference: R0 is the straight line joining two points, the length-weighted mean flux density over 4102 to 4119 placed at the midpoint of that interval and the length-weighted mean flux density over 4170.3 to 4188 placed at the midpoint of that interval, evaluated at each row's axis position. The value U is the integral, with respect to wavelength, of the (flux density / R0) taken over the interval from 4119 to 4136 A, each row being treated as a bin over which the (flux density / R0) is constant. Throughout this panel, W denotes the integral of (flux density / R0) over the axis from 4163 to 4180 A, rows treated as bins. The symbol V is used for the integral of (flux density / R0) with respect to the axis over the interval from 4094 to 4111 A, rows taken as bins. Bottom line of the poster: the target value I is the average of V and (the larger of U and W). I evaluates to 20.3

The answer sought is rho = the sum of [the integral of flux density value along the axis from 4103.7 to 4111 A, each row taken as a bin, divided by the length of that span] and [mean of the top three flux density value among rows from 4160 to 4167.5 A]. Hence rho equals 28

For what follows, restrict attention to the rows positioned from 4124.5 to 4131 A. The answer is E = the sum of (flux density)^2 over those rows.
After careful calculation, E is 1581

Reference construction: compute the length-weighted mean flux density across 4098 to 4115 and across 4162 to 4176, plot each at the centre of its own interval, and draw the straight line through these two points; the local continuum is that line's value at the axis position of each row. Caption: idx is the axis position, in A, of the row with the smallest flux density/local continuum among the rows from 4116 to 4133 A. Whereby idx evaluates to 4116.44 A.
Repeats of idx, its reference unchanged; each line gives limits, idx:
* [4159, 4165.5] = 4165.07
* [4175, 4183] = 4177.55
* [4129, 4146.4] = 4140.21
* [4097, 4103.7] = 4103.19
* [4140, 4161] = 4155.49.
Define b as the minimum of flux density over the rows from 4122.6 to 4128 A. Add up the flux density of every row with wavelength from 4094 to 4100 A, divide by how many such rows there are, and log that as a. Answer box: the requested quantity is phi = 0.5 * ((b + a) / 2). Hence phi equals 7.2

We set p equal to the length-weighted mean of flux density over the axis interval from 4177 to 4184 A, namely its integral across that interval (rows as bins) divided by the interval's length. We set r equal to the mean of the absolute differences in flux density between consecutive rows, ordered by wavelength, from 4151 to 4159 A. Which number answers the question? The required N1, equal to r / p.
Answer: 0.010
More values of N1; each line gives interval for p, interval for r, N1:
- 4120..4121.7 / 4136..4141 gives 0.022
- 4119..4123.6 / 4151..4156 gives 0.005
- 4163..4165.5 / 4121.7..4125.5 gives 0.015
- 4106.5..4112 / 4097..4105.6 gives 0.039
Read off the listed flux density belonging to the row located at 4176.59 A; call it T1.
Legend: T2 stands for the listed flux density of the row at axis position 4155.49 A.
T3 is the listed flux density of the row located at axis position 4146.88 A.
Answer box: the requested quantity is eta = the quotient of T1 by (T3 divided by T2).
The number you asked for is 15.2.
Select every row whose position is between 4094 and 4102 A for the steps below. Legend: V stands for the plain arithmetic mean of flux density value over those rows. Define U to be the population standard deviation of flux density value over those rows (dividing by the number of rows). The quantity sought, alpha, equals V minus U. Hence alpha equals 14.4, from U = 0.10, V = 14.5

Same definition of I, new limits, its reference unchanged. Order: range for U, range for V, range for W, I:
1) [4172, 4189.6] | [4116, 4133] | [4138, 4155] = 19.4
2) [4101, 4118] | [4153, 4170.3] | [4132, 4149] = 19.5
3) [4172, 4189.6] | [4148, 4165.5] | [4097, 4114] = 19.5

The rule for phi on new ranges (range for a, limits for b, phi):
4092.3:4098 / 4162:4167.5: 7.8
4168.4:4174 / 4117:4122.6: 7.0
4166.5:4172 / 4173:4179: 8.1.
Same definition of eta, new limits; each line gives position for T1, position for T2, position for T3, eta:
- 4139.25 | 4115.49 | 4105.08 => 14.3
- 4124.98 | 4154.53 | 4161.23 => 14.4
